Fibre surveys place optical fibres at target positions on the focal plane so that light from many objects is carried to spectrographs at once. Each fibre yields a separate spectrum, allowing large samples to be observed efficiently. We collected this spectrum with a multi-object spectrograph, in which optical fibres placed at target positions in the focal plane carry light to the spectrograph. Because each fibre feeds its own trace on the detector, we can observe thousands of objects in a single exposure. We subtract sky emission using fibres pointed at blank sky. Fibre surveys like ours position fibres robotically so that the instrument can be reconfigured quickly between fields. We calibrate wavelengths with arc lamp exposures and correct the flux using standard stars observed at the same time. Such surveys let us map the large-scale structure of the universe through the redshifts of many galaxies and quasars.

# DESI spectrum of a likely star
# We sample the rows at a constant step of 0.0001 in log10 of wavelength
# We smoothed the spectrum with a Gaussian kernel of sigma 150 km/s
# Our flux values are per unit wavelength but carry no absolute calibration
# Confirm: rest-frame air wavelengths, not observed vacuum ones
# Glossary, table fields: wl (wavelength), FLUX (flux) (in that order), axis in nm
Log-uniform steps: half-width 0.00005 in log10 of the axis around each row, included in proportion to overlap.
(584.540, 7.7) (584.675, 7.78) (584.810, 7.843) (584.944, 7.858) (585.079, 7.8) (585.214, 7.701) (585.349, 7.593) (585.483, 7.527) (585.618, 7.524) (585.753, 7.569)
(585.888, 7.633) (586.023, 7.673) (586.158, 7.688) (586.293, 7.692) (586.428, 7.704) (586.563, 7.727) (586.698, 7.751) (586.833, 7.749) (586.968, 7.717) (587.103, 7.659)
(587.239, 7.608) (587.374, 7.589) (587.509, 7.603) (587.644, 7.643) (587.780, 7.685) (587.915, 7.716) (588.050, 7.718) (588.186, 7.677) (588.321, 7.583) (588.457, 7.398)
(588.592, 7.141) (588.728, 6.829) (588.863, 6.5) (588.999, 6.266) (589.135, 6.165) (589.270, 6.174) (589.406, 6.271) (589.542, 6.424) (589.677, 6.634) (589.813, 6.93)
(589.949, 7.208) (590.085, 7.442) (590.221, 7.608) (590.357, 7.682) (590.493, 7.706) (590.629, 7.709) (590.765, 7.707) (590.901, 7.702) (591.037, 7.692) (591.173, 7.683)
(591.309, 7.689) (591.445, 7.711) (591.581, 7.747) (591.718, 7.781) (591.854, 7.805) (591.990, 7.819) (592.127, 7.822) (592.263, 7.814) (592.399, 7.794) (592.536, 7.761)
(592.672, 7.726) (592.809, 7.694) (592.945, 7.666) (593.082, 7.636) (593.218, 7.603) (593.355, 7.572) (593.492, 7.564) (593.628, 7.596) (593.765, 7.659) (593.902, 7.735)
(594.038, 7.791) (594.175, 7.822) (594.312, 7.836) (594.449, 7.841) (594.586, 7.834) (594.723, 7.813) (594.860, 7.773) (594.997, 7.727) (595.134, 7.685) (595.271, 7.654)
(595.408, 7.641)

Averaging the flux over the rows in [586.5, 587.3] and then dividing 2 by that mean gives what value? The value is 0.260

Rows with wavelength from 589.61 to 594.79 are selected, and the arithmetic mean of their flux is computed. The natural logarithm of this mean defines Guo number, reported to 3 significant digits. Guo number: 2.04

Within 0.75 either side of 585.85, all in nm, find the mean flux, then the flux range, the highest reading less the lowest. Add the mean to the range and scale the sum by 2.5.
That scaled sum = 19.6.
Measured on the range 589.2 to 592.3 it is 22.7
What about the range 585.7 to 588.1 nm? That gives 19.6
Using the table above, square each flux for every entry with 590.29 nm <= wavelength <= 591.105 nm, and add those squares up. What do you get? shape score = 356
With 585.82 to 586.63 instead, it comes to 354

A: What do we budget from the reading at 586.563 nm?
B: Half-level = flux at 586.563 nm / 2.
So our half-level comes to 3.86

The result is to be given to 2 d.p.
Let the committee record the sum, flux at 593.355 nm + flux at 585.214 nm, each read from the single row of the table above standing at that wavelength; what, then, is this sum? 15.27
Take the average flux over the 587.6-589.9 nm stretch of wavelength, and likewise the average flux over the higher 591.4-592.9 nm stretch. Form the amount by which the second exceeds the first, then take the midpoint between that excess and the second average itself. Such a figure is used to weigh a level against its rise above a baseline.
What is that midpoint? 4.28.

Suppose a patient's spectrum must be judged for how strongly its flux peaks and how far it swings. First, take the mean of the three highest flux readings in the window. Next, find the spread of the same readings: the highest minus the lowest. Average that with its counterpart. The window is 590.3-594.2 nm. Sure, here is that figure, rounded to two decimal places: 4.04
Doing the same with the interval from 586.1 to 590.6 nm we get 4.66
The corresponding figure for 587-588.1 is 3.92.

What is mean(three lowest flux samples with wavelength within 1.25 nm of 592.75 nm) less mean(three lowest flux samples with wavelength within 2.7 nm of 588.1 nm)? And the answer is 1.4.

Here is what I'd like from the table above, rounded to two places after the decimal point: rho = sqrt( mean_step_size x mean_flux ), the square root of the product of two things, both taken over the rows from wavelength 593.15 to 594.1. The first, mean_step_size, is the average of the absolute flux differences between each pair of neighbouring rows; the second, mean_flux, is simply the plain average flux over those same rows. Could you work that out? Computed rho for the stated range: 0.58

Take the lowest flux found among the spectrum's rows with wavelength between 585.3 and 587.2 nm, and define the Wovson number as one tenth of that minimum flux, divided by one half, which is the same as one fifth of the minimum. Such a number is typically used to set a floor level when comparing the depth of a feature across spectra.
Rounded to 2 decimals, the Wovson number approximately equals 1.50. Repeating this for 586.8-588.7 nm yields 1.43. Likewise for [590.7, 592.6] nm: 1.54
